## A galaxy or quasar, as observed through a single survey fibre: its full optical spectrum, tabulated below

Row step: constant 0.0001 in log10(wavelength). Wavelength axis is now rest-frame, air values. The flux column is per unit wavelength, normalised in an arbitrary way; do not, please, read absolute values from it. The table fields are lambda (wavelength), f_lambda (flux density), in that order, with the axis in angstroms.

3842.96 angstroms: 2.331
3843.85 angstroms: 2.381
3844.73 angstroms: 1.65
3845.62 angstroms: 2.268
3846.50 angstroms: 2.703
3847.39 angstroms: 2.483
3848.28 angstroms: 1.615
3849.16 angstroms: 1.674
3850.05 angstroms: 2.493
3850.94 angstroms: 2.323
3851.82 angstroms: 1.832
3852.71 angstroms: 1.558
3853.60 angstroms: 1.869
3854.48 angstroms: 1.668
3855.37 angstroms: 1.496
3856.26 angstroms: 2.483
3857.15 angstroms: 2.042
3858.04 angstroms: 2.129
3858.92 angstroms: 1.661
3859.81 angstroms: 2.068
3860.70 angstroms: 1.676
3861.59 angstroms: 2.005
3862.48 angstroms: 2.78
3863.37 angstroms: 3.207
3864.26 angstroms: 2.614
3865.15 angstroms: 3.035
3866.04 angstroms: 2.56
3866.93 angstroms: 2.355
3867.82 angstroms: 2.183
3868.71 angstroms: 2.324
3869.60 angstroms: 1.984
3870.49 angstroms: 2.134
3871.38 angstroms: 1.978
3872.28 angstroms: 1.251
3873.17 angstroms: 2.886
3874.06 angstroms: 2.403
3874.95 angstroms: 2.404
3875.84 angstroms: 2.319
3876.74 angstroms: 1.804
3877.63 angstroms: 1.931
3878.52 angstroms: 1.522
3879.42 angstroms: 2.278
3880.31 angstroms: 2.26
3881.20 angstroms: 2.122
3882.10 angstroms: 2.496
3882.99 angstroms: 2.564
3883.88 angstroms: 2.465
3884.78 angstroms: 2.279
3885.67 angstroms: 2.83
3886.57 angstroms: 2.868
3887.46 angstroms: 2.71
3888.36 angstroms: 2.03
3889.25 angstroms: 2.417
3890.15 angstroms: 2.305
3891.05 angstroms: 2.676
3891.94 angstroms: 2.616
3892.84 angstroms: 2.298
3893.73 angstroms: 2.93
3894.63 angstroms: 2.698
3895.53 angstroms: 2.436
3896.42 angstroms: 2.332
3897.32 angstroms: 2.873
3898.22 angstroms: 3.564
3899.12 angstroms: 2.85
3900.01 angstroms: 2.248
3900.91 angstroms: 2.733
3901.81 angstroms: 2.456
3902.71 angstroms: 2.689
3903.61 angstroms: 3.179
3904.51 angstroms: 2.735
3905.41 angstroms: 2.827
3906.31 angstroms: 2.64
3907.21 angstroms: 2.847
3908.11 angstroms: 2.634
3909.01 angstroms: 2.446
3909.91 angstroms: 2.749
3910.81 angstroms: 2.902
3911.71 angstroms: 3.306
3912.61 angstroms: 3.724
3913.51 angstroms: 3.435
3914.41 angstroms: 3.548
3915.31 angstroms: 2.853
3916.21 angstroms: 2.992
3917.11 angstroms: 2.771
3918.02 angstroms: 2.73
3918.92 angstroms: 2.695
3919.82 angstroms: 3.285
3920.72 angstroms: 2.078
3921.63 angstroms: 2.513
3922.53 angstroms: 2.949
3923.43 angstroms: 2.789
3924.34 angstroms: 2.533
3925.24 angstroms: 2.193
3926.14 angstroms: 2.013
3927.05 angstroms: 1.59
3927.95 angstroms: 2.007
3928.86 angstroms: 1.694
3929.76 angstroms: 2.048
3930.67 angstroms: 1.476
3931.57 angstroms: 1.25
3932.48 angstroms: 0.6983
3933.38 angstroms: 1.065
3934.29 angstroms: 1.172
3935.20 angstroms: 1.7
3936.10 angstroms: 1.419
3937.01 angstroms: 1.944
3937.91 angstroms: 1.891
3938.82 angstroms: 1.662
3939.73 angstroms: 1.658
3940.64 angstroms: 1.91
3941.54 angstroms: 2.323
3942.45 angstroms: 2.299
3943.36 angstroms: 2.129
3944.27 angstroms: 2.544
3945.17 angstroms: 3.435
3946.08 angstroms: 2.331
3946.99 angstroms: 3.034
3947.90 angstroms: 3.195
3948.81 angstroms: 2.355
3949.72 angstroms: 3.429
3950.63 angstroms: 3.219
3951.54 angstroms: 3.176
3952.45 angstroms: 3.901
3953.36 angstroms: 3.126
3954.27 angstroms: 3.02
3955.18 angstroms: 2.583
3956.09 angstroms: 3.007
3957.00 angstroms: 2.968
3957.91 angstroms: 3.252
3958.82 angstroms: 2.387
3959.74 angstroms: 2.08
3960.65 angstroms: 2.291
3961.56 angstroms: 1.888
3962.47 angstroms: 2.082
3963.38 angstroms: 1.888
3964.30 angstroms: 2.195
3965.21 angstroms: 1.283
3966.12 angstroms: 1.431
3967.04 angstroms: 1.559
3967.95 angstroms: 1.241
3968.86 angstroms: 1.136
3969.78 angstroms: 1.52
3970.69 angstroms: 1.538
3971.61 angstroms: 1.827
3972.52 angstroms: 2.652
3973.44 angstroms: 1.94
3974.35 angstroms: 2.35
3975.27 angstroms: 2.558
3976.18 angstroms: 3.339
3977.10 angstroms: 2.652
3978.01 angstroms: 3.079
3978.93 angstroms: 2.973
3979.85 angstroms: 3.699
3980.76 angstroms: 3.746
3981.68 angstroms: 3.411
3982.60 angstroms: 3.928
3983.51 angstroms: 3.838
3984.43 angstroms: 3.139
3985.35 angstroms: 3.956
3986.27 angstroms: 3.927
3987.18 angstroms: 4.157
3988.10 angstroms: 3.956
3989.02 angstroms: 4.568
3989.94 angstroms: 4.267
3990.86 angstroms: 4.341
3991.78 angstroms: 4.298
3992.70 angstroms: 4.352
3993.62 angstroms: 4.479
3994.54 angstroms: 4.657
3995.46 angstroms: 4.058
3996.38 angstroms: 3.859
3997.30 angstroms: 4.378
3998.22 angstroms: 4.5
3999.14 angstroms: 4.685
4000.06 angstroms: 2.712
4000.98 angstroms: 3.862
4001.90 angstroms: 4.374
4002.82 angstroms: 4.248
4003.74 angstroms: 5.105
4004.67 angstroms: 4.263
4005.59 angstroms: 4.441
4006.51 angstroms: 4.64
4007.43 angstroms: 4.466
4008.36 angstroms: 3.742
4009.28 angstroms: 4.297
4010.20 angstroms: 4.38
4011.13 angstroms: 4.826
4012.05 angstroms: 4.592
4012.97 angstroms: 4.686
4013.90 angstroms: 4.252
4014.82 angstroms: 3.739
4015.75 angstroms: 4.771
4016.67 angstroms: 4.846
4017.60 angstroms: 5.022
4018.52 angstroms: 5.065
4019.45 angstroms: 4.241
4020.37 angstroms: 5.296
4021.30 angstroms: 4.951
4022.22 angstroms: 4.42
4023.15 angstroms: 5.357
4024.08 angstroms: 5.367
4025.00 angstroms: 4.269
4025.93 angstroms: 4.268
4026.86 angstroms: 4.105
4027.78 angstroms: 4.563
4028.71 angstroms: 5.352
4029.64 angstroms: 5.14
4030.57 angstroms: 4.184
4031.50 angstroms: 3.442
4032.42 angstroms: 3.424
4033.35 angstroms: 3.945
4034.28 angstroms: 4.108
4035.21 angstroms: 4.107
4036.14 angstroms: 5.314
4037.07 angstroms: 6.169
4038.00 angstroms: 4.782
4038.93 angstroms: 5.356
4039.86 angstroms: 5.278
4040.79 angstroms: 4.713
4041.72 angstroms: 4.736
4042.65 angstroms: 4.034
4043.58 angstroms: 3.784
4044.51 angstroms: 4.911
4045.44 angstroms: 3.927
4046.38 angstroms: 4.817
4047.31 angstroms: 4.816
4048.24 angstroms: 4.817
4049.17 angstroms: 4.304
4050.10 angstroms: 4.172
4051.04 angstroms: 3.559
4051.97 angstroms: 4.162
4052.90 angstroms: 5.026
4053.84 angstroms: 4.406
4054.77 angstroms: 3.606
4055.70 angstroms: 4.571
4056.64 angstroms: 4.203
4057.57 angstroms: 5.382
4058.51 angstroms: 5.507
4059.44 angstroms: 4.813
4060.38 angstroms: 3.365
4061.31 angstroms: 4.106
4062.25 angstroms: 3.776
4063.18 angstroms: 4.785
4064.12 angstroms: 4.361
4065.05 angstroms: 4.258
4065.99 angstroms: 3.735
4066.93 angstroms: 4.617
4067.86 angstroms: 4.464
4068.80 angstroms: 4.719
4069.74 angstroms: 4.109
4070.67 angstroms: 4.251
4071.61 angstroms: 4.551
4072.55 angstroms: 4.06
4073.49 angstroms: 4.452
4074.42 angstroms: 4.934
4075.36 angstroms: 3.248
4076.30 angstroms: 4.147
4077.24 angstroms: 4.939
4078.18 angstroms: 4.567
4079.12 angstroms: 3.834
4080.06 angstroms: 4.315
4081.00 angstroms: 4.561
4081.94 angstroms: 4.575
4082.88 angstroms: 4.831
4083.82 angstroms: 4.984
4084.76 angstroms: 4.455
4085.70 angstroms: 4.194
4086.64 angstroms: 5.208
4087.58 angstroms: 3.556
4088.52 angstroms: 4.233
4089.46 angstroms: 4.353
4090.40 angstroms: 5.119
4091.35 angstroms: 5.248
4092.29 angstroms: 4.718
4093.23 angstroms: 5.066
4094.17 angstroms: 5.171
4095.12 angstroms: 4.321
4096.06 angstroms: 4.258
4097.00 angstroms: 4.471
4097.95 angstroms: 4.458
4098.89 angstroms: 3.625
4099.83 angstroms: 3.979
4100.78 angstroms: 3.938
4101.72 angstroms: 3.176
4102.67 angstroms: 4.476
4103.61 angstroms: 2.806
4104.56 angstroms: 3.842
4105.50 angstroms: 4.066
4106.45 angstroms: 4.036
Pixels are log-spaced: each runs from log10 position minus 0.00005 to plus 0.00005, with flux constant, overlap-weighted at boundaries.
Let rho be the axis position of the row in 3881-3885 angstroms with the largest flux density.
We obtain 3882.99 angstroms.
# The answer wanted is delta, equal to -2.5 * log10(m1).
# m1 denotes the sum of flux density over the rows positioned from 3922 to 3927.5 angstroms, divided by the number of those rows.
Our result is -0.93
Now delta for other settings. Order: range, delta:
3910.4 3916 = -1.29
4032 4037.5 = -1.64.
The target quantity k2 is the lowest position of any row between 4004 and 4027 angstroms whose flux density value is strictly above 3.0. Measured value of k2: 4004.67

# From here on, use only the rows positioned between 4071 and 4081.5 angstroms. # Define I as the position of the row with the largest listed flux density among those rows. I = 4077.24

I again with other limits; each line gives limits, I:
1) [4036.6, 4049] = 4037.07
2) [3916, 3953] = 3952.45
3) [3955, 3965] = 3957.91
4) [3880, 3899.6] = 3898.22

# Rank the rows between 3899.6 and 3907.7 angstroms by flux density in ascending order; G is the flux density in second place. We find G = 2.456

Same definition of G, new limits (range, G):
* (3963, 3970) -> 1.241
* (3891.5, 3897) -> 2.332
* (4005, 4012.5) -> 4.297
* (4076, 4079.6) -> 4.147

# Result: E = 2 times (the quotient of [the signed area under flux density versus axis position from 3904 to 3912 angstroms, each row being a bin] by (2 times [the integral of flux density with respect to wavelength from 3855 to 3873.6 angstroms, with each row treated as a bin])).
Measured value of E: 0.54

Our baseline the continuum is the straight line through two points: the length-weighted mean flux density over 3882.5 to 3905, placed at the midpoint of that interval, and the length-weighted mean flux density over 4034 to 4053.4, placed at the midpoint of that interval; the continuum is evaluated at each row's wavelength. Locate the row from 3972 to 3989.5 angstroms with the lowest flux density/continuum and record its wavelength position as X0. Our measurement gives 3973.44 angstroms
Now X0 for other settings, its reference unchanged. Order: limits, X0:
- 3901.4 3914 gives 3909.01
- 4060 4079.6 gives 4075.36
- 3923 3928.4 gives 3927.05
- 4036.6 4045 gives 4043.58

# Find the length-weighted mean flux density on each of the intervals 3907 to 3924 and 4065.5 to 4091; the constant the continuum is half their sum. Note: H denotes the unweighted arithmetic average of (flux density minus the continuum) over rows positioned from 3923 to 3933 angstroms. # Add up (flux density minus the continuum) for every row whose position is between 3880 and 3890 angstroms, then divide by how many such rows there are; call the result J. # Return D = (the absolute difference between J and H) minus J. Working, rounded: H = -1.81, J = -1.2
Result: 1.8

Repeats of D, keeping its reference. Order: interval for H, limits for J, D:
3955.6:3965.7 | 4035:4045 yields 1.4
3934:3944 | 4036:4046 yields 1.8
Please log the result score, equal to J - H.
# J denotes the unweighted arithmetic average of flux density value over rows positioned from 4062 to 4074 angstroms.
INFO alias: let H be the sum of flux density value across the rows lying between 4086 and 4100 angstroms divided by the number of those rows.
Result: -0.2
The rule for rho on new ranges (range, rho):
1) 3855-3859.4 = 3856.26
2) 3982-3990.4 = 3989.02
